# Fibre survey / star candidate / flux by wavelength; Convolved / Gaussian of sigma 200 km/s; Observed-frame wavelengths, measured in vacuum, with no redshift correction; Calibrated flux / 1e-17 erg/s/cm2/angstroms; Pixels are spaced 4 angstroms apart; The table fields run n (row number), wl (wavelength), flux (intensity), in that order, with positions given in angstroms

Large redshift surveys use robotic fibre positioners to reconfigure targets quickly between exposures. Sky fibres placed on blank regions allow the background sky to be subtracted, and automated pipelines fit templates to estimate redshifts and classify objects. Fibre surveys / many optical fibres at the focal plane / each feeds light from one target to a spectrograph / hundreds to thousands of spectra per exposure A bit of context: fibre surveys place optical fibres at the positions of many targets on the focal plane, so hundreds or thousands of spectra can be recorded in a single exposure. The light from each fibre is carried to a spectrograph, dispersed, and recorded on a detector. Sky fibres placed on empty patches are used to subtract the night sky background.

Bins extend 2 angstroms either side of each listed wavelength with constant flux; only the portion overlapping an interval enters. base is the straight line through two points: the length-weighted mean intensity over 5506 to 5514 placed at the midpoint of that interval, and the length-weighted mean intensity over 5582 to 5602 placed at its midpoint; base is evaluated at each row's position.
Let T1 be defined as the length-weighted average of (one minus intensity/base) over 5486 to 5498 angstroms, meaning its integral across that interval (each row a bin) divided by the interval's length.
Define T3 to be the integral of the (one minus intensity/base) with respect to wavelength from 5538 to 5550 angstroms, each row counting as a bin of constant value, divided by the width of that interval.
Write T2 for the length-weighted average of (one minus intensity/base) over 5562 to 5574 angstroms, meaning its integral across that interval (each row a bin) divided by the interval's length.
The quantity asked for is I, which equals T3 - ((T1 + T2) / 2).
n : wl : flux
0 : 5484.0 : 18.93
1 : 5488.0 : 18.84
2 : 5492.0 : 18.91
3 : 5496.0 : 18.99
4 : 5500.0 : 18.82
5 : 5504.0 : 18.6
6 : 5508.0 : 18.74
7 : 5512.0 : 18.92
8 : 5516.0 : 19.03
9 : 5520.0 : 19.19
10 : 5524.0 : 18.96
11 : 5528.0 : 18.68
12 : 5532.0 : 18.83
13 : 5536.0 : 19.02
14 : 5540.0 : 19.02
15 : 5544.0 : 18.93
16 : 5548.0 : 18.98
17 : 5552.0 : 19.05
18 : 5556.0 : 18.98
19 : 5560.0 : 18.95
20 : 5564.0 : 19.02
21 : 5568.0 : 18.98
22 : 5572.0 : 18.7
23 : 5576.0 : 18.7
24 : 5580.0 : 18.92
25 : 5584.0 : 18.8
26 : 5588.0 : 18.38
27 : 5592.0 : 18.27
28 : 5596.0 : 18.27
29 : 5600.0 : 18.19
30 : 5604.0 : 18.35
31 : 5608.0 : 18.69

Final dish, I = -0.008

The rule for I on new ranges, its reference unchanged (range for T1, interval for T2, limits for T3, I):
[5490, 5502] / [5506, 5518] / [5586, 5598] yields 0.006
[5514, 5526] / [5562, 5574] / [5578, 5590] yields 0.003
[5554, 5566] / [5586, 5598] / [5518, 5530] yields -0.001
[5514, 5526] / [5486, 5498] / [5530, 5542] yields -0.007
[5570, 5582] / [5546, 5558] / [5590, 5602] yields 0.025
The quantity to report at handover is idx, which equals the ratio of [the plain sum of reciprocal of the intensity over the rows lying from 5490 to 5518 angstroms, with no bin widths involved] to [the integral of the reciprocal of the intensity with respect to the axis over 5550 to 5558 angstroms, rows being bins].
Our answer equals 0.88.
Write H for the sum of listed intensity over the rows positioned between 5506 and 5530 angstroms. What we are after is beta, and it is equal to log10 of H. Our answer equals 2.06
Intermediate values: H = 114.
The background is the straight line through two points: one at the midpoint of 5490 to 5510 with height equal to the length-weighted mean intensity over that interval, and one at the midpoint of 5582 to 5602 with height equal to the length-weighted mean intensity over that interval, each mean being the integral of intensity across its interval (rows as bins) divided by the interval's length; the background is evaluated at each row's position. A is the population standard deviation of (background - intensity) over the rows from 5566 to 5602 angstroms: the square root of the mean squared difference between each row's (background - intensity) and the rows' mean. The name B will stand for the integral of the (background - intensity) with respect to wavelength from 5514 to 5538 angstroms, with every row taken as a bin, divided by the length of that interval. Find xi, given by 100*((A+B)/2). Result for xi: -1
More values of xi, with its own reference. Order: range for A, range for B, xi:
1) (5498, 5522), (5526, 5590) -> -6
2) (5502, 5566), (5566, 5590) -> -5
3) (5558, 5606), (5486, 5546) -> 4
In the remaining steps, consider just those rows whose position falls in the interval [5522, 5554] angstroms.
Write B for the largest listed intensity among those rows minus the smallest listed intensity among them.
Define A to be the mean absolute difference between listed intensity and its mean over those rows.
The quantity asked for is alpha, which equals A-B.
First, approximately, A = 0.09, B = 0.37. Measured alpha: -0.28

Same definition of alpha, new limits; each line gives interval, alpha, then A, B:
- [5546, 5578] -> -0.24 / 0.11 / 0.35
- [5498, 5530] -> -0.43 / 0.16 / 0.59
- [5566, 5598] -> -0.47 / 0.24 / 0.71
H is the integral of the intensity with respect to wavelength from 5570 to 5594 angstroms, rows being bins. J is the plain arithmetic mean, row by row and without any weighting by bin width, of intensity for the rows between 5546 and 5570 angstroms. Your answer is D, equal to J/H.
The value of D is 0.0425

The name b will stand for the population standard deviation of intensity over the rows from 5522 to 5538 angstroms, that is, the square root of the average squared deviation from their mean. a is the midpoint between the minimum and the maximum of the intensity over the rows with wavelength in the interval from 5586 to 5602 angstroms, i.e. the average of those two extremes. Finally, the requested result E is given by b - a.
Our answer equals -18.2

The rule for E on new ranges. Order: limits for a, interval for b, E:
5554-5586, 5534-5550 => -18.8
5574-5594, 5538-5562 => -18.6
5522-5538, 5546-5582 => -18.7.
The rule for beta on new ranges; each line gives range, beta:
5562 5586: 2.05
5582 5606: 2.04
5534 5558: 2.06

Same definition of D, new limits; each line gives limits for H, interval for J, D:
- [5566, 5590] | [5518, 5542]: 0.0421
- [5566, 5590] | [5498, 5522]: 0.0420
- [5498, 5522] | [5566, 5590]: 0.0414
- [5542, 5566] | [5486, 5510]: 0.0413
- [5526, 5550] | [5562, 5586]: 0.0415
